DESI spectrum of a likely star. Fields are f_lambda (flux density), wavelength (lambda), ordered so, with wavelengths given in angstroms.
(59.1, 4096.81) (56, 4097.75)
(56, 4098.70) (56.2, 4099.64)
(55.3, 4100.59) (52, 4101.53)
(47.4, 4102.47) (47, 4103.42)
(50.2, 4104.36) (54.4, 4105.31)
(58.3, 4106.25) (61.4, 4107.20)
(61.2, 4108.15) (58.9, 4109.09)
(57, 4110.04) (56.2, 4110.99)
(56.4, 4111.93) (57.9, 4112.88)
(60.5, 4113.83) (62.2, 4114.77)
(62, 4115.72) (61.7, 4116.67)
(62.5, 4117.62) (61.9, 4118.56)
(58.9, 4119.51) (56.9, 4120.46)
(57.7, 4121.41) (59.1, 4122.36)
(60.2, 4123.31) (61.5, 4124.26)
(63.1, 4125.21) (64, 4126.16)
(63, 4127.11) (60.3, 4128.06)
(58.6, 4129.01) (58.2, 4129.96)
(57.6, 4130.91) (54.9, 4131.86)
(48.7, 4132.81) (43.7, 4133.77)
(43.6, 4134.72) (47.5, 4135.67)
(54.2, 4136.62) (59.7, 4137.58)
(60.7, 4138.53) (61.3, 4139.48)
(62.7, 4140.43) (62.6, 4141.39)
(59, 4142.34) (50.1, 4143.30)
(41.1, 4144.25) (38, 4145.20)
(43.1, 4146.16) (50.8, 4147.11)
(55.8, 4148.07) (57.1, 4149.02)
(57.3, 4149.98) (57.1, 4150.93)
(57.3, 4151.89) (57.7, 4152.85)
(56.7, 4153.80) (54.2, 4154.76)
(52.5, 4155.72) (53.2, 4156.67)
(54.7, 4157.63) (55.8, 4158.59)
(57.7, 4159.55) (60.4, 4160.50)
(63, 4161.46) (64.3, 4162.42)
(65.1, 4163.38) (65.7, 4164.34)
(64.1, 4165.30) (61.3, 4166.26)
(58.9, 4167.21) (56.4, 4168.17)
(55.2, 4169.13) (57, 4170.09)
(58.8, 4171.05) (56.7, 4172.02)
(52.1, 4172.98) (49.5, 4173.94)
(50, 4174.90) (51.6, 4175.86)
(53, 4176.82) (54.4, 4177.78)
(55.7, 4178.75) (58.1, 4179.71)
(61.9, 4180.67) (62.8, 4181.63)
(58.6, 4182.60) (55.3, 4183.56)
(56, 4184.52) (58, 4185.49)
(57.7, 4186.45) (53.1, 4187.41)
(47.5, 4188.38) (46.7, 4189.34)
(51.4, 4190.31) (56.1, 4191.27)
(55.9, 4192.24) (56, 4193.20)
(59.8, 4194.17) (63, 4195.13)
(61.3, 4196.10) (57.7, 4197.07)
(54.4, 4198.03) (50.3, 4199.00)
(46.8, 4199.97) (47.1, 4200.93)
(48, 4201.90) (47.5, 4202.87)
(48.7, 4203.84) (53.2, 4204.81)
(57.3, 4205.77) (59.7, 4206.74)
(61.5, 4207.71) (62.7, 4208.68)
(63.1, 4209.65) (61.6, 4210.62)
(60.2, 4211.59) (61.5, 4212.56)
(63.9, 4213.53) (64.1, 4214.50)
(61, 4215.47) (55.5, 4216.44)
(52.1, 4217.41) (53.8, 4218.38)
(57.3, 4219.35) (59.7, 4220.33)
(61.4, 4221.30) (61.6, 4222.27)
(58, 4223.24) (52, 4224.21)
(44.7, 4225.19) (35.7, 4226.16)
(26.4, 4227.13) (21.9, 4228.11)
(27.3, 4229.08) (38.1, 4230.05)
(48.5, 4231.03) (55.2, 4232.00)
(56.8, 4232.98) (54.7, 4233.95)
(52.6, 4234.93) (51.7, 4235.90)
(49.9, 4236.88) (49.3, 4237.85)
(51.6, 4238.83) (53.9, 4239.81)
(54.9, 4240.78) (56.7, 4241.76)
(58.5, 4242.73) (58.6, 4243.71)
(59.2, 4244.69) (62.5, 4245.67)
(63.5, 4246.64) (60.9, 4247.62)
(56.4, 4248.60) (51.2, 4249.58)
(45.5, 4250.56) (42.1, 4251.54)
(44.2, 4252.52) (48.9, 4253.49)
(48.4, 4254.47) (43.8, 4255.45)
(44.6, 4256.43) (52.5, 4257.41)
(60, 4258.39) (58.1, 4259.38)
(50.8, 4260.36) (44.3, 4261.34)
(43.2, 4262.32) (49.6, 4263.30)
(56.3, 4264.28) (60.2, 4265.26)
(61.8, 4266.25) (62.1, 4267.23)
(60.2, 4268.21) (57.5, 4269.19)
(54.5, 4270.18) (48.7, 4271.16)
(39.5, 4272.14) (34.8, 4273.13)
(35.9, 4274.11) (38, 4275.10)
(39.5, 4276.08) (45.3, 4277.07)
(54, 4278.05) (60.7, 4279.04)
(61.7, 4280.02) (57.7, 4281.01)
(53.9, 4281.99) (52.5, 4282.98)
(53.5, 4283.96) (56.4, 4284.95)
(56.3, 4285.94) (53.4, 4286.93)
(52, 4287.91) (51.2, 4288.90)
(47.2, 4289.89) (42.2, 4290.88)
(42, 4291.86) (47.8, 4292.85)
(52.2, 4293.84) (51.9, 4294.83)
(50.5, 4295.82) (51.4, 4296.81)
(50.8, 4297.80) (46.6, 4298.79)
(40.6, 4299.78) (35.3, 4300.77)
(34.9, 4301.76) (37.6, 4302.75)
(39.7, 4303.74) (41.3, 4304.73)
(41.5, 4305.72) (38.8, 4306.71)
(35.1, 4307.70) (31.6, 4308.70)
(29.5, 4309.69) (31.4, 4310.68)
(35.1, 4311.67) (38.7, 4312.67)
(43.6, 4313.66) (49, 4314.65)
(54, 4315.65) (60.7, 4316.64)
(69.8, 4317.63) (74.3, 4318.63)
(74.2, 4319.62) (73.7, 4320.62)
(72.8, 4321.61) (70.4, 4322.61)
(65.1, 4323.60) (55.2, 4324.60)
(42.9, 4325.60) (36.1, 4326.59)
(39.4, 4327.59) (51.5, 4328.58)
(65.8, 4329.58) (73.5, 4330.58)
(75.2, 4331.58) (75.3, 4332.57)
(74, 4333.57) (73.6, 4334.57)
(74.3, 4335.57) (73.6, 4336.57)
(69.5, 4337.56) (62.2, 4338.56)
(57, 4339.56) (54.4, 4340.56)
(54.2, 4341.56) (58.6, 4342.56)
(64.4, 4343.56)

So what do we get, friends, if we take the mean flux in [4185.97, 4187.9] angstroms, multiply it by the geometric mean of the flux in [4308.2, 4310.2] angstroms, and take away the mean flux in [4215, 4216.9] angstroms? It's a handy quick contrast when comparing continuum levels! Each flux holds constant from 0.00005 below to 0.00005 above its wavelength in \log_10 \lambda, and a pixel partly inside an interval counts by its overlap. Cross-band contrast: 1633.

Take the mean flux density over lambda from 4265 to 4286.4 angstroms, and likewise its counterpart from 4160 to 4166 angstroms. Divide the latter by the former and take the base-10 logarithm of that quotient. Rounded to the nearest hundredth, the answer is 0.09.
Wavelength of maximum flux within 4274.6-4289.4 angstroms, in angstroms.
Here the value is 4280.02 angstroms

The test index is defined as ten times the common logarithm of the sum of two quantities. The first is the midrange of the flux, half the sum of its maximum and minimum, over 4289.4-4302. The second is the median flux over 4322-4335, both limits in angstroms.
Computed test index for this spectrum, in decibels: 20.4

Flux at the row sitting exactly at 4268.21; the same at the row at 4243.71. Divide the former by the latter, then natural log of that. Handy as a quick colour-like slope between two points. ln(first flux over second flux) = 0.03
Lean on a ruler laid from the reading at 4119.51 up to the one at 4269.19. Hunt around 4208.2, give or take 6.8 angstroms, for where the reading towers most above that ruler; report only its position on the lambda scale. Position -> 4214.50 angstroms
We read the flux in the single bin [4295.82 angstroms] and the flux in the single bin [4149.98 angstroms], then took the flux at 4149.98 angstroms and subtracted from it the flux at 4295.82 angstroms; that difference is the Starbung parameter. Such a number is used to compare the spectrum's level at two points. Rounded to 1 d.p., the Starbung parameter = 6.8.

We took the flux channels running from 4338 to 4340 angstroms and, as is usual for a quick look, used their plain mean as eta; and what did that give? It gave 60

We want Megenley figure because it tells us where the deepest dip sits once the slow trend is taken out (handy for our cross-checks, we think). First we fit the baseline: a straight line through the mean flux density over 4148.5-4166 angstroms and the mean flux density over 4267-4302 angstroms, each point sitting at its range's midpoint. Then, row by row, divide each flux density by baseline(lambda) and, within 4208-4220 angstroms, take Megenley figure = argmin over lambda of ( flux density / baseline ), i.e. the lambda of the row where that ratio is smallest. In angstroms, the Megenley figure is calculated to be 4217.41 angstroms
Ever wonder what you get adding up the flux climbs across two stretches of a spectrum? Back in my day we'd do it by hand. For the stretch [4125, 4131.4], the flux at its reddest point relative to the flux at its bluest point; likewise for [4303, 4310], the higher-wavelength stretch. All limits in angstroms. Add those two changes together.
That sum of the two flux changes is -16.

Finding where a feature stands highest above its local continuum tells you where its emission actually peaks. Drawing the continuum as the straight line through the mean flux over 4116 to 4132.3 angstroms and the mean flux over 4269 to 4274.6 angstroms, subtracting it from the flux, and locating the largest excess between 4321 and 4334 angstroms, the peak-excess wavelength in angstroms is 4332.57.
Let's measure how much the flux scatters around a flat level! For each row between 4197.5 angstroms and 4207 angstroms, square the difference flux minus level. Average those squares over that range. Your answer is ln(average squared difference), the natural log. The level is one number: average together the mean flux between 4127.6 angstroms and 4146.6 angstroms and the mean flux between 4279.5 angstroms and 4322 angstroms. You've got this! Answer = 2.9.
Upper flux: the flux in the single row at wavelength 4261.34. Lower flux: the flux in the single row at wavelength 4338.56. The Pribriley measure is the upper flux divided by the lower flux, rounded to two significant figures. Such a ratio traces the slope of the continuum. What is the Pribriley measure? 0.71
